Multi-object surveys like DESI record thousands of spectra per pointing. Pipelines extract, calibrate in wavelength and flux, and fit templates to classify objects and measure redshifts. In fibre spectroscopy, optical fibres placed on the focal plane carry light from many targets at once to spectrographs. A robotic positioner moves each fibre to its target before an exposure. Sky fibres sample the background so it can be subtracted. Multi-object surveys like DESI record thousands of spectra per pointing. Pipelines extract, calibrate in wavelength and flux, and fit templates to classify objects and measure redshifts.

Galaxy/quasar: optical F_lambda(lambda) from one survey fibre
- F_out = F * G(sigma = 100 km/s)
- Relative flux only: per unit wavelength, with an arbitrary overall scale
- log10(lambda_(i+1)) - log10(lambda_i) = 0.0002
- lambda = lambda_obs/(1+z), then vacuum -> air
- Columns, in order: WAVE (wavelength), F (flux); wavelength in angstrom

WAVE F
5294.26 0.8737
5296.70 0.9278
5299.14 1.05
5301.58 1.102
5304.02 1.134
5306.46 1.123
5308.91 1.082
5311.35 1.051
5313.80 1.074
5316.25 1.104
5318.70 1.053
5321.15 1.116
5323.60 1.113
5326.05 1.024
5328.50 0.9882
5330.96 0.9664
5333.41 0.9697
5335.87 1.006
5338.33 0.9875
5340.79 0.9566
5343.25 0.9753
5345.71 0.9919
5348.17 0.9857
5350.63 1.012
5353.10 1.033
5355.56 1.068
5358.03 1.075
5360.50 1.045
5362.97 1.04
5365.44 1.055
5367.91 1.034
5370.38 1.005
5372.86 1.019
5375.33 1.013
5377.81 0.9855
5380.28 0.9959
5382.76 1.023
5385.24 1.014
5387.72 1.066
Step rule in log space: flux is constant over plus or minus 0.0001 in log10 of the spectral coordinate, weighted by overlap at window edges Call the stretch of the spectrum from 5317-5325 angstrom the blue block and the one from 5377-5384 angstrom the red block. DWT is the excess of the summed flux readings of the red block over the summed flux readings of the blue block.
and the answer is -0.28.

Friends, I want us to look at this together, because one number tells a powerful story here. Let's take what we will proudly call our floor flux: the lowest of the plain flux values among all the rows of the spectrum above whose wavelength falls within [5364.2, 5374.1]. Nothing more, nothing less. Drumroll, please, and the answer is 1.005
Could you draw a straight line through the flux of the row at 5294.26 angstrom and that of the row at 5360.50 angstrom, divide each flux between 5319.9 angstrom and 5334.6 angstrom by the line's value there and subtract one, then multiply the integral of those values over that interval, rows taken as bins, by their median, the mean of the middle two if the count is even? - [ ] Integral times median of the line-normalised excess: 0.1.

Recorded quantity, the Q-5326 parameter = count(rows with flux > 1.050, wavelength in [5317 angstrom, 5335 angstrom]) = 3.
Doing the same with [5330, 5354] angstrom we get 0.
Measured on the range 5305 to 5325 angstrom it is 8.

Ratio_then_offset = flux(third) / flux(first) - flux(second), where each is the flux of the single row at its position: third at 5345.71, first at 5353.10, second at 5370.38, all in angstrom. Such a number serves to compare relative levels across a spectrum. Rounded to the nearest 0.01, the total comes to -0.04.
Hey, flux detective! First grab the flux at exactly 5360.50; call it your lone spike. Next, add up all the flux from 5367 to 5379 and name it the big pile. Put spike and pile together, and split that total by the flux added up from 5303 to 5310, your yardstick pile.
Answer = 1.8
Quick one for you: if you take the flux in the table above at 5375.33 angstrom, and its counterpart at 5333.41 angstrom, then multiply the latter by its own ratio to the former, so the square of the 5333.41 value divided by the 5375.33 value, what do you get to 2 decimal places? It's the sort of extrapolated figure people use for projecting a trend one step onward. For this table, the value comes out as 0.93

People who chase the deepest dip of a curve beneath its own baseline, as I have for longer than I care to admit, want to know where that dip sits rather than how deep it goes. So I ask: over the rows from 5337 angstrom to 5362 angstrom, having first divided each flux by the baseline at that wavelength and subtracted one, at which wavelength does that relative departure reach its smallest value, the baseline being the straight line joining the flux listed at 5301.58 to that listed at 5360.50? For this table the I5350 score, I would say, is 5340.79 angstrom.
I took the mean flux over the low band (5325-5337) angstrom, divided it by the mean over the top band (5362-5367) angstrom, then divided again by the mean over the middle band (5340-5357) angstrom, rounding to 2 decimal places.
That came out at 0.94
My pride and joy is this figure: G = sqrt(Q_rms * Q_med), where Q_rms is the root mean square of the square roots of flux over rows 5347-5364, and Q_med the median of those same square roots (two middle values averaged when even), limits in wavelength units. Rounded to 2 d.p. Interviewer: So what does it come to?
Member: 1.02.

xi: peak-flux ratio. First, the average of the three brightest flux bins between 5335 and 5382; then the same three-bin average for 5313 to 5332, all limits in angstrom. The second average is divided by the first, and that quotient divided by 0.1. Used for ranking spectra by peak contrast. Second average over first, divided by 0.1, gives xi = 10.42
